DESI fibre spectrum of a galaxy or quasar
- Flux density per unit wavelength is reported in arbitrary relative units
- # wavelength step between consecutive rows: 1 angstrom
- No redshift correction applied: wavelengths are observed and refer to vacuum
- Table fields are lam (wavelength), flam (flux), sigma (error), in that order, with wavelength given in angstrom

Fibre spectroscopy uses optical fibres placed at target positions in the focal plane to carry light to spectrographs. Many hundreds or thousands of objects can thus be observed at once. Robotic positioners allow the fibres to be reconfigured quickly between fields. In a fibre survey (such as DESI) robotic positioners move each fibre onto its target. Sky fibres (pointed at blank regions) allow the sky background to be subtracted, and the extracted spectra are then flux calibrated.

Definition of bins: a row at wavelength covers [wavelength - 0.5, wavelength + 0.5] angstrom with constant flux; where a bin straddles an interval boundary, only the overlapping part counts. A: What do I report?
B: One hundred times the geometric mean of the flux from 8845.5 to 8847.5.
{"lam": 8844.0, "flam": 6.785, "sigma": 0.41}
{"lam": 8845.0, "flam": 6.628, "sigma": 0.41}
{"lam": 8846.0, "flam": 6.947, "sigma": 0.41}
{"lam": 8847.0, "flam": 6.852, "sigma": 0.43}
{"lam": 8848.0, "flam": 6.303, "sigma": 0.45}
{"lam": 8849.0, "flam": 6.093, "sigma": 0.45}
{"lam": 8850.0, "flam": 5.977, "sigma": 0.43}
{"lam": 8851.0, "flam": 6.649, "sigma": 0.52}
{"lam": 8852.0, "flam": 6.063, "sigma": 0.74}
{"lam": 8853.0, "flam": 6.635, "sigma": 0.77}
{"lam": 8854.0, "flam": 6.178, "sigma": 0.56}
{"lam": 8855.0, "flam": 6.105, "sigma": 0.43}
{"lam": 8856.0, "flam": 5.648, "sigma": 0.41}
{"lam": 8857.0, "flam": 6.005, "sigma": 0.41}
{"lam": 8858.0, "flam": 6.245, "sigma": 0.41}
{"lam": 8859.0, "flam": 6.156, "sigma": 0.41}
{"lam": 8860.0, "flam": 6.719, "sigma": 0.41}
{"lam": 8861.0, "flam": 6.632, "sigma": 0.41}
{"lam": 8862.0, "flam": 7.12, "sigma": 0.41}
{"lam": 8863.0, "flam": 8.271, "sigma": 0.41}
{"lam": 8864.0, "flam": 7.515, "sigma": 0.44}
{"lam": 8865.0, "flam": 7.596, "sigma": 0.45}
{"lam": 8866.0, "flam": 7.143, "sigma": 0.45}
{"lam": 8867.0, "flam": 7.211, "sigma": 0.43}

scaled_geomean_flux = 690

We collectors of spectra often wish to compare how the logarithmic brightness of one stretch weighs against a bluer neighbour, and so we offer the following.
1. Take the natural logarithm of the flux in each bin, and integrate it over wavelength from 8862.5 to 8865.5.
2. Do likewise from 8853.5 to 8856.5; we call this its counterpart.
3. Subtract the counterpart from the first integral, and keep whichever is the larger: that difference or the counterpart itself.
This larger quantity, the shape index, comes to 5.36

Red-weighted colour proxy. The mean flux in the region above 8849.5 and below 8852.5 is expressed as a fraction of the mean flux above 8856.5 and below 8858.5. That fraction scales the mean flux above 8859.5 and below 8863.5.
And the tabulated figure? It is 7.31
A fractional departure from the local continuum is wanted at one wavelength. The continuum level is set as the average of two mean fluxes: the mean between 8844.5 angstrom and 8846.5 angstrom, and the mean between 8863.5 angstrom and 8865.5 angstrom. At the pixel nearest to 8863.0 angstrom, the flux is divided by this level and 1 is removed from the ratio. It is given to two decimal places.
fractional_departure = 0.15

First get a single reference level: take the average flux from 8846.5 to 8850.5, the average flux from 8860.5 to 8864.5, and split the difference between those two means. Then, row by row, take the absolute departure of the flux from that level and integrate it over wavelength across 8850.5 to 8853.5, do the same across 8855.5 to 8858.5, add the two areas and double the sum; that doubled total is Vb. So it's 7.7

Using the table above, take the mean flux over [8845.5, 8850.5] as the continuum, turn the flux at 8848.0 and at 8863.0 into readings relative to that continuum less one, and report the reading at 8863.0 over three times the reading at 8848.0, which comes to -4.7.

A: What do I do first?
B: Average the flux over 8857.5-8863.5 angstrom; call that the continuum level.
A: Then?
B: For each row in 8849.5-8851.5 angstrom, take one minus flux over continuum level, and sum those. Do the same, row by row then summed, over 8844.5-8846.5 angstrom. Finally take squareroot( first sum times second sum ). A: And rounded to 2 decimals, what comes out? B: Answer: 0.06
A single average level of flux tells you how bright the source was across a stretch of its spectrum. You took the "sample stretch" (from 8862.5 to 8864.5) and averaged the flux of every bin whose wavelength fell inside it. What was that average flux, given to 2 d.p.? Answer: 7.89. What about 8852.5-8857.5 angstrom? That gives 6.11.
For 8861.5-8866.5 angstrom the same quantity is 7.53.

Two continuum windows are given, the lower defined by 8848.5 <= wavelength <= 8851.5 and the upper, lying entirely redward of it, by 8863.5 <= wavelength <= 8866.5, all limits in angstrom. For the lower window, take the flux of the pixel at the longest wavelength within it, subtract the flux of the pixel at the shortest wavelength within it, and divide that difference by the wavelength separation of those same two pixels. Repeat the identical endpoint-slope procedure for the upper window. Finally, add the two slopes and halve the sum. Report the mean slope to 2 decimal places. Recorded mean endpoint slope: 0.05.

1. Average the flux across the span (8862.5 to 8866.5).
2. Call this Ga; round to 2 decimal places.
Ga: 7.63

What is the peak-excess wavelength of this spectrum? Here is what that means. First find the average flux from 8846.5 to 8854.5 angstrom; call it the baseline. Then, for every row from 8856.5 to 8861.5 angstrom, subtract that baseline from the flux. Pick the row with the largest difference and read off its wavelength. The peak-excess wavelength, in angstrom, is 8860.0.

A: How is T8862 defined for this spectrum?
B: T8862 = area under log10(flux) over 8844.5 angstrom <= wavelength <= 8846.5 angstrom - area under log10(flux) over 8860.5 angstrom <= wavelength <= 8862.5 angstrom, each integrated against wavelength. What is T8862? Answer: -0.01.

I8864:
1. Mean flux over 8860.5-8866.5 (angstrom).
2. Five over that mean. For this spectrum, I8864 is 0.678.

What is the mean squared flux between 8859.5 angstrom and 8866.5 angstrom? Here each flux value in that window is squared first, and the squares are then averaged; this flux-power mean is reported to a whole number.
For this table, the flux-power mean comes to 53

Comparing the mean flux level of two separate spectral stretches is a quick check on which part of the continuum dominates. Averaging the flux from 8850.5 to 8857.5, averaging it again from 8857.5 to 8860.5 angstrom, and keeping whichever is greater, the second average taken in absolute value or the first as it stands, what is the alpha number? 6.37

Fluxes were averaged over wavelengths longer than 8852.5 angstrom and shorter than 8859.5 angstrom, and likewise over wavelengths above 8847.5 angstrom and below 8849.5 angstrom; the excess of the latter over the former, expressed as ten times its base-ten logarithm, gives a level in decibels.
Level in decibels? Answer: -12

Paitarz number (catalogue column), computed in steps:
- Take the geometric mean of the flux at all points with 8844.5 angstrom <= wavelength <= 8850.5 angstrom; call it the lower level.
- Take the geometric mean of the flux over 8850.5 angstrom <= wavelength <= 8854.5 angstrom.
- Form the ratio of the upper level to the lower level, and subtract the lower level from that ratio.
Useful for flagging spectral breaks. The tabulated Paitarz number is -5.5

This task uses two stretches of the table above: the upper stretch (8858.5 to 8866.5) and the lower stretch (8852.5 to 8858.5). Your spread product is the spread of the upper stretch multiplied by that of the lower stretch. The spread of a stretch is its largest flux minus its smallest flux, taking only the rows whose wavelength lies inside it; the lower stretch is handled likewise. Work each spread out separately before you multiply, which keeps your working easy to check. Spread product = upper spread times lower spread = 2.1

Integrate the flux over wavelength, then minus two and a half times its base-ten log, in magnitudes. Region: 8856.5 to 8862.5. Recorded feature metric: -3.97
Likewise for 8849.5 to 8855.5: -3.94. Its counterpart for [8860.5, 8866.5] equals -4.12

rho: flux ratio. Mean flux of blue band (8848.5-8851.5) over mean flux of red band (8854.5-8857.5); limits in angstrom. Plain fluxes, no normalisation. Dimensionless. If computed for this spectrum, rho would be 1.05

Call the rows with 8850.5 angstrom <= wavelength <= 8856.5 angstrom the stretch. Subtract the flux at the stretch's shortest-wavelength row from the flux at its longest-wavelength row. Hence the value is -1.00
